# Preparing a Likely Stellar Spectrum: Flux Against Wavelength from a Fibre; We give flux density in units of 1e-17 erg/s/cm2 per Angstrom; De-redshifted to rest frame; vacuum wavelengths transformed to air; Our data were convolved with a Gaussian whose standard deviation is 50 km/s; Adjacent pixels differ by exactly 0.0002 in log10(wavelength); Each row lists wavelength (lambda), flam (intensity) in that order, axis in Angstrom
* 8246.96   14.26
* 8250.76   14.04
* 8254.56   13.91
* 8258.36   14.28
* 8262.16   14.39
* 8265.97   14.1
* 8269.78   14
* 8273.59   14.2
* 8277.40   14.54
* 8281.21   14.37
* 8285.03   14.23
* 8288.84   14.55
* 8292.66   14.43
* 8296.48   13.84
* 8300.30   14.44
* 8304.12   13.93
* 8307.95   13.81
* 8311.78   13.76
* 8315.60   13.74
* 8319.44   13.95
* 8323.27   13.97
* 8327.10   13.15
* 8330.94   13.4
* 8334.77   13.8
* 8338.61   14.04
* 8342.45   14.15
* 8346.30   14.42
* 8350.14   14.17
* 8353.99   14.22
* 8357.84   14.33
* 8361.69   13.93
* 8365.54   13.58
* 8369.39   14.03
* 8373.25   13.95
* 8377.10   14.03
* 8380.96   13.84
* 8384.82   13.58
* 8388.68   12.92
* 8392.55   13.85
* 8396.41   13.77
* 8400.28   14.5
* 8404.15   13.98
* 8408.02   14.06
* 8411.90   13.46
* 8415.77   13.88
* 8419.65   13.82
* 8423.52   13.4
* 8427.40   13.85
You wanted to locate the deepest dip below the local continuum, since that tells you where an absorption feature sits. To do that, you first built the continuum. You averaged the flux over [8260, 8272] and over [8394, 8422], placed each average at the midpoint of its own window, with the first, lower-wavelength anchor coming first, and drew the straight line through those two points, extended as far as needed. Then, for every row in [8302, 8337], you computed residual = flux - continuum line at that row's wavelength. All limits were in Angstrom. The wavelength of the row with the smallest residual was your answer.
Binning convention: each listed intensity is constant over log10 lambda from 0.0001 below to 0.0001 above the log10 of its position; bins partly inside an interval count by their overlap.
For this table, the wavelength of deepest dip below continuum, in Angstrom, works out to 8327.10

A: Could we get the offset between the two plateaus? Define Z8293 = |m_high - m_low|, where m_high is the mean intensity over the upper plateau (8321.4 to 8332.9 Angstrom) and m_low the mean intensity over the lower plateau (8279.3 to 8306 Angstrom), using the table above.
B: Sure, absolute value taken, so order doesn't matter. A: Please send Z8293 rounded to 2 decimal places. 0.75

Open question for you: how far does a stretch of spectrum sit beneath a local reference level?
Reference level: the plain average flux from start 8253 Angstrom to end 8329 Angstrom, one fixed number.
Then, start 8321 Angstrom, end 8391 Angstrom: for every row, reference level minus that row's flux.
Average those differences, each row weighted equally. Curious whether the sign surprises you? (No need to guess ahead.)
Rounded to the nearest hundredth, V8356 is 0.22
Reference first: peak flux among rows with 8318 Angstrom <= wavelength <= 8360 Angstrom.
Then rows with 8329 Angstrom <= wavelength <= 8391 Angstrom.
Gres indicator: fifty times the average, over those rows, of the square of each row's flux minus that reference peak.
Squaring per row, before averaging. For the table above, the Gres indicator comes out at 20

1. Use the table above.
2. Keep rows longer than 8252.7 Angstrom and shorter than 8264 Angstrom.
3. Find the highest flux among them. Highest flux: 14.39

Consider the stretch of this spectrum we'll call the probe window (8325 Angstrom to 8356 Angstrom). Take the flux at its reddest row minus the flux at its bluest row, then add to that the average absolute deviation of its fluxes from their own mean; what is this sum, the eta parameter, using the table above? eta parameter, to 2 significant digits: 1.4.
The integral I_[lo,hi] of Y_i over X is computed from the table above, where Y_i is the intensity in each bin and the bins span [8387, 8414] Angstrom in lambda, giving 373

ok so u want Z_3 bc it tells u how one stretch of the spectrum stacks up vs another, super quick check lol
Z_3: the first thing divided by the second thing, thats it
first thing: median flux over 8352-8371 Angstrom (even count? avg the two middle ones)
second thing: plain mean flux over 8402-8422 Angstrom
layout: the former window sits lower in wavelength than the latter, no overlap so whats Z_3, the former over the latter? 1.01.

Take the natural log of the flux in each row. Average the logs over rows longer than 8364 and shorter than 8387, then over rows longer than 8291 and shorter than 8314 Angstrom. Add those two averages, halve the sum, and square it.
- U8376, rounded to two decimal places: 6.94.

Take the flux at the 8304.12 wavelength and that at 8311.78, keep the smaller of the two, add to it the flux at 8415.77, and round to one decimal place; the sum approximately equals 27.6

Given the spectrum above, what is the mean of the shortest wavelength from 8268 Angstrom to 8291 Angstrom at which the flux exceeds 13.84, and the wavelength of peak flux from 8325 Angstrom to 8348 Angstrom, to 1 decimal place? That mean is 8308.0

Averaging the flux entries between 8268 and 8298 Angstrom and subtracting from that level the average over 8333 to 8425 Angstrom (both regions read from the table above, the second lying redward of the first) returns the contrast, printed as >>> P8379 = 0.37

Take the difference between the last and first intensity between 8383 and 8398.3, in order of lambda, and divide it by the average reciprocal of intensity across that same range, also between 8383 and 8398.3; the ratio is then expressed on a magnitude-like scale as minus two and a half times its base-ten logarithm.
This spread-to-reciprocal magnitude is -1.0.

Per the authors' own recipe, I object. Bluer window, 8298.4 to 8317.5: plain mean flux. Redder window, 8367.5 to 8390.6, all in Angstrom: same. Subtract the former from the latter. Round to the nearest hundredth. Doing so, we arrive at -0.21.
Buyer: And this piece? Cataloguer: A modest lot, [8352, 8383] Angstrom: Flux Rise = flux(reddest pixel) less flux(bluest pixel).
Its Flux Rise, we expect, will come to -0.4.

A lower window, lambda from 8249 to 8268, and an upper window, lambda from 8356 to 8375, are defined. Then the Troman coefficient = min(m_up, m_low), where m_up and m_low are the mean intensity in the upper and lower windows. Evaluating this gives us 13.96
